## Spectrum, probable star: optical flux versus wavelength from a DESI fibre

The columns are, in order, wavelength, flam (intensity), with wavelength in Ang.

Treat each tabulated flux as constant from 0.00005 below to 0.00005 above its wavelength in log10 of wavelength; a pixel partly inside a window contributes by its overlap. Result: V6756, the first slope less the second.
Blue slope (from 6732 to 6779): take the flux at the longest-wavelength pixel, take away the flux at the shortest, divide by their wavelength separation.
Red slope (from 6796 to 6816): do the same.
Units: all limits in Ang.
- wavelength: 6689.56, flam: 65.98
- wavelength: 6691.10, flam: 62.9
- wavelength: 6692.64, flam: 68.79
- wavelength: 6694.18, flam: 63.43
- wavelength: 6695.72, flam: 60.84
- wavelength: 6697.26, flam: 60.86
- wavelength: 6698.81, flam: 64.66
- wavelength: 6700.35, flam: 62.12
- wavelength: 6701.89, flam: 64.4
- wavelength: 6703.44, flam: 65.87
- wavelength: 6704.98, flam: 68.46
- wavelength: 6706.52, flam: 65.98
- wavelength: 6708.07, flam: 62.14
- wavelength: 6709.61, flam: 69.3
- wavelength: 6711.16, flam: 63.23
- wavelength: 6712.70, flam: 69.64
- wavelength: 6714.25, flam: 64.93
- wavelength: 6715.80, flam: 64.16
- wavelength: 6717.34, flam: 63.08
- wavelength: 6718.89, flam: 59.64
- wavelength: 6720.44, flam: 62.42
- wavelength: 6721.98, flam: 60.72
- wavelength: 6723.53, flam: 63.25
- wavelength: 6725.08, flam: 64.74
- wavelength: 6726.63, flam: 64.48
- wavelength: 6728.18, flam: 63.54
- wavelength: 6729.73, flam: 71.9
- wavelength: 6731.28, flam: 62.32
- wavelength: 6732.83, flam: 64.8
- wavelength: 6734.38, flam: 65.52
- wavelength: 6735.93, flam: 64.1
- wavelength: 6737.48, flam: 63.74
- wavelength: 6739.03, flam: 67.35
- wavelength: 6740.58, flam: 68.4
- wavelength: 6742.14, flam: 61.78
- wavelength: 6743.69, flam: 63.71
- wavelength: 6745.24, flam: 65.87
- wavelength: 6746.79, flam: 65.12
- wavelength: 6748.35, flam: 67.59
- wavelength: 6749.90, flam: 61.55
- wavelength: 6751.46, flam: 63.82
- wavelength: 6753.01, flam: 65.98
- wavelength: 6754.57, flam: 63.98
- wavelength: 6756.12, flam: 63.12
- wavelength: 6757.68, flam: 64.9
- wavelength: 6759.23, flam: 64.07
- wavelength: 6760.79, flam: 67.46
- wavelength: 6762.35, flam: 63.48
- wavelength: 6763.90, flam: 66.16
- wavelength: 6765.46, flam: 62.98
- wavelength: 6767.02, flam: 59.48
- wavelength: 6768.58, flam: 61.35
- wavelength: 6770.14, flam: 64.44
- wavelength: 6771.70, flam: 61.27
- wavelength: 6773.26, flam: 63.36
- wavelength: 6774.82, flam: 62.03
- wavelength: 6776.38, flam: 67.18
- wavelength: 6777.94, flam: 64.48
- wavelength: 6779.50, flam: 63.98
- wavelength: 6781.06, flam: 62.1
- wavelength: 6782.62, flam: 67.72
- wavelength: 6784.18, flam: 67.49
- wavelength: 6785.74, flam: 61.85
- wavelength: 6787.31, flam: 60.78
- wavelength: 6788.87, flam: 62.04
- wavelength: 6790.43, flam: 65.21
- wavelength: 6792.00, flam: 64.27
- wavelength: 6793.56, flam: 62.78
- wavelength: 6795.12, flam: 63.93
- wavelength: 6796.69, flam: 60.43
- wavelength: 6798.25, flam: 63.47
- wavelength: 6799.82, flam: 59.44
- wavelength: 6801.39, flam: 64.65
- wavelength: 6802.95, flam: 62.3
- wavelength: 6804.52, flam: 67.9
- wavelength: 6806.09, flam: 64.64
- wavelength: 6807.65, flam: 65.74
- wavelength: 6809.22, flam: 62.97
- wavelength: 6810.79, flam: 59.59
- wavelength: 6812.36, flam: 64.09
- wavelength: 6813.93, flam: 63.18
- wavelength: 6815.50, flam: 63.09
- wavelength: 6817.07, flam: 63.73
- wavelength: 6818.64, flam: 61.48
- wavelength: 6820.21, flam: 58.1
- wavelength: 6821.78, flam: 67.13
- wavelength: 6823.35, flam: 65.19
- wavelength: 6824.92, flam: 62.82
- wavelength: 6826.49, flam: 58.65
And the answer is -0.15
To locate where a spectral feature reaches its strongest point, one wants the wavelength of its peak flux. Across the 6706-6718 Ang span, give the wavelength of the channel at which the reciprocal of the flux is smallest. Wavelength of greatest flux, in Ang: 6712.70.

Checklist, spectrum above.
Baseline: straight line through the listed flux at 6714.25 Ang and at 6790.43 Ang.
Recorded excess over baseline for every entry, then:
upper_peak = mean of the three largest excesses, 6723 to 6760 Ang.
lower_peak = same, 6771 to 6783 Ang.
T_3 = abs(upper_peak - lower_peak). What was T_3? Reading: 3.0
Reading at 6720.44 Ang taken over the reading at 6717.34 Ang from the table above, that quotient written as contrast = 0.99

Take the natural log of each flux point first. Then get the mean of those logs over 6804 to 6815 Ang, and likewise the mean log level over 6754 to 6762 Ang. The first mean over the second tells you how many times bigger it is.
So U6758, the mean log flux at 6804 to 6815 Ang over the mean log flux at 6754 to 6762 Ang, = 0.997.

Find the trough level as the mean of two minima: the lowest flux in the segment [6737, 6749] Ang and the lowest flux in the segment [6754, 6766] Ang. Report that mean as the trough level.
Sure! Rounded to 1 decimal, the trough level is 62.4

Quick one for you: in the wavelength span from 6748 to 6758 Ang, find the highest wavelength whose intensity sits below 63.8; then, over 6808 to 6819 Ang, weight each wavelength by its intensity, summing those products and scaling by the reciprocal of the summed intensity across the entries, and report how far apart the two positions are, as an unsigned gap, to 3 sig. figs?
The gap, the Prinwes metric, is 57.8 Ang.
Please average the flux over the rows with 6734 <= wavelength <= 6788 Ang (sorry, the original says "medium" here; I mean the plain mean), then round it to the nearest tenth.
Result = 64.2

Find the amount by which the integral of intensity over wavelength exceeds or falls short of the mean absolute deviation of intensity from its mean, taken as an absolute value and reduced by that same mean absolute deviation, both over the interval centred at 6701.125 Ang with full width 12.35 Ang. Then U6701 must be 788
